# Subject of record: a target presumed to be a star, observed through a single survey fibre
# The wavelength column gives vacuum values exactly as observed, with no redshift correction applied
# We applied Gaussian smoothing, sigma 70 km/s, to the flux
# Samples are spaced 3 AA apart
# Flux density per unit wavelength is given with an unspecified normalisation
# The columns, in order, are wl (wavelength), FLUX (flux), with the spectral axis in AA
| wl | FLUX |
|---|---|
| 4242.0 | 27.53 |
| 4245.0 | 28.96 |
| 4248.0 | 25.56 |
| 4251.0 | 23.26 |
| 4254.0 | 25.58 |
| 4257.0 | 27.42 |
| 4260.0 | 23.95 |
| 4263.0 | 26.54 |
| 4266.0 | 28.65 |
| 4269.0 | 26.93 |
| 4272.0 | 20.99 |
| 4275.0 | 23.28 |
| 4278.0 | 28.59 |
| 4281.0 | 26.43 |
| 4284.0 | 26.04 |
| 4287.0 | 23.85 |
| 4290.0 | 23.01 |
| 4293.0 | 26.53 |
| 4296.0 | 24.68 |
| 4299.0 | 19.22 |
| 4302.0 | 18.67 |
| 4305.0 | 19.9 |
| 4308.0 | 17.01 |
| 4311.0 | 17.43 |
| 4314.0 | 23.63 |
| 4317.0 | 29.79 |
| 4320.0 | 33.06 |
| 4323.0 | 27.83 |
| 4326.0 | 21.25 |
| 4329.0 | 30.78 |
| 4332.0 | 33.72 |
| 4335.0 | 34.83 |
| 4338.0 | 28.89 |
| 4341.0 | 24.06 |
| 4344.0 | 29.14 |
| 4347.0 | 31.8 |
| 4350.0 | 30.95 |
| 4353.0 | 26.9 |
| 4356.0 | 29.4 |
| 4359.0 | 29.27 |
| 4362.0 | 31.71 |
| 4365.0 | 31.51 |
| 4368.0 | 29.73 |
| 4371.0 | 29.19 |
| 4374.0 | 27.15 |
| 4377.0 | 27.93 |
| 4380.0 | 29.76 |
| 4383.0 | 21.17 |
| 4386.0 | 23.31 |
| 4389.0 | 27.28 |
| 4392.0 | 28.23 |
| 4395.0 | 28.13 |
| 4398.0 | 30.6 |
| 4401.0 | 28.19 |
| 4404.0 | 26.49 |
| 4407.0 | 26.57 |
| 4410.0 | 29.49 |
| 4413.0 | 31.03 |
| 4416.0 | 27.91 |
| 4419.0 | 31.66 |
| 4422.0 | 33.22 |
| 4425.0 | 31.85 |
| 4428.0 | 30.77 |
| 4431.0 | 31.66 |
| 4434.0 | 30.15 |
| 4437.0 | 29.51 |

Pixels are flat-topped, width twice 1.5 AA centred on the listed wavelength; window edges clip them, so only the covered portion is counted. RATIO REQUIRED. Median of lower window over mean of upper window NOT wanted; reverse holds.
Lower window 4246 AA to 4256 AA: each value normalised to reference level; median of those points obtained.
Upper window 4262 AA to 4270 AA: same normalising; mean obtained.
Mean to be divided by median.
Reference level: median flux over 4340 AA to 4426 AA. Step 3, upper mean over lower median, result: 1.1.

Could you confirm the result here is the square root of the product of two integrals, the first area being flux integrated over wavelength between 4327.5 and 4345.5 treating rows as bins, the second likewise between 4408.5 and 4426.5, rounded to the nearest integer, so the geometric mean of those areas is 550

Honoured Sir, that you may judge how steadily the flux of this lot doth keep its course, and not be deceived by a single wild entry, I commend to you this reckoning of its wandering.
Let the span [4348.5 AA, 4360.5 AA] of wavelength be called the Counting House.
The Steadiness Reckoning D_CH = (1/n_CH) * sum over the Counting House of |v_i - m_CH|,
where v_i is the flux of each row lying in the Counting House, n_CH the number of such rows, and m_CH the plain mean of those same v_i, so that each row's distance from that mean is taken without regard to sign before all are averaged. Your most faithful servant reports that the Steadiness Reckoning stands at 1.1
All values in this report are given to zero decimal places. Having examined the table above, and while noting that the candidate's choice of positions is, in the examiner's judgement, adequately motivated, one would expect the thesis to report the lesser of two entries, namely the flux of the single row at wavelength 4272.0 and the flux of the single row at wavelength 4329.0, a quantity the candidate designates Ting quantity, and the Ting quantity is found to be 21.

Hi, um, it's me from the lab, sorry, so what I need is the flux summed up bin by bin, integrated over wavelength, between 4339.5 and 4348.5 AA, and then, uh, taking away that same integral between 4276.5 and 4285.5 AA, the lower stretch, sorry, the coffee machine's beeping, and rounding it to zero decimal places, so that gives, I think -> 12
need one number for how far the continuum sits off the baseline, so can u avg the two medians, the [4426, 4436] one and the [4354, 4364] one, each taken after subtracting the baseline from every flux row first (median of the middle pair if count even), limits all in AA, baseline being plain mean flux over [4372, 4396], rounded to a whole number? 3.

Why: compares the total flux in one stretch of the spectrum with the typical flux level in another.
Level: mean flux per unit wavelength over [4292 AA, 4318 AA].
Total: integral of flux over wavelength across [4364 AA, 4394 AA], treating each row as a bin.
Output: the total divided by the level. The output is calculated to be 38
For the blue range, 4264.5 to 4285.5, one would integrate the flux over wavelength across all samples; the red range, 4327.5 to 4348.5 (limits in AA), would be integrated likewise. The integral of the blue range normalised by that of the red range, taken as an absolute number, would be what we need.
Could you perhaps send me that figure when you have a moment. 0.85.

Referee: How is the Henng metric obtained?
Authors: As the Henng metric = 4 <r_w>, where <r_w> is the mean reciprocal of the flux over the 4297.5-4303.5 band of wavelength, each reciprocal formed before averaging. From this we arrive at 0.211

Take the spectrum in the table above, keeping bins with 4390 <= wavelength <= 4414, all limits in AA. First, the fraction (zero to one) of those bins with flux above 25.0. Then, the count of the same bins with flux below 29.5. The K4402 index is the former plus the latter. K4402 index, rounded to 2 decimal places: 7.00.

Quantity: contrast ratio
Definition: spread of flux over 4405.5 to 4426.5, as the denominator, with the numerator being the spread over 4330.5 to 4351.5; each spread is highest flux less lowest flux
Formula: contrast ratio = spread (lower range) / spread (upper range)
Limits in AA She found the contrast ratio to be 1.6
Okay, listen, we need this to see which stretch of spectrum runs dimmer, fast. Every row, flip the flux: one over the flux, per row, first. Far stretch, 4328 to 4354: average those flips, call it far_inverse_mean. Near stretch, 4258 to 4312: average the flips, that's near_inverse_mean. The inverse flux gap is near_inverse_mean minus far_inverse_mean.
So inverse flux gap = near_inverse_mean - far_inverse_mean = 0.010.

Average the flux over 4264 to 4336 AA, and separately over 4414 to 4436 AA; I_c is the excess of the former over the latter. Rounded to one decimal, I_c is -5.8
